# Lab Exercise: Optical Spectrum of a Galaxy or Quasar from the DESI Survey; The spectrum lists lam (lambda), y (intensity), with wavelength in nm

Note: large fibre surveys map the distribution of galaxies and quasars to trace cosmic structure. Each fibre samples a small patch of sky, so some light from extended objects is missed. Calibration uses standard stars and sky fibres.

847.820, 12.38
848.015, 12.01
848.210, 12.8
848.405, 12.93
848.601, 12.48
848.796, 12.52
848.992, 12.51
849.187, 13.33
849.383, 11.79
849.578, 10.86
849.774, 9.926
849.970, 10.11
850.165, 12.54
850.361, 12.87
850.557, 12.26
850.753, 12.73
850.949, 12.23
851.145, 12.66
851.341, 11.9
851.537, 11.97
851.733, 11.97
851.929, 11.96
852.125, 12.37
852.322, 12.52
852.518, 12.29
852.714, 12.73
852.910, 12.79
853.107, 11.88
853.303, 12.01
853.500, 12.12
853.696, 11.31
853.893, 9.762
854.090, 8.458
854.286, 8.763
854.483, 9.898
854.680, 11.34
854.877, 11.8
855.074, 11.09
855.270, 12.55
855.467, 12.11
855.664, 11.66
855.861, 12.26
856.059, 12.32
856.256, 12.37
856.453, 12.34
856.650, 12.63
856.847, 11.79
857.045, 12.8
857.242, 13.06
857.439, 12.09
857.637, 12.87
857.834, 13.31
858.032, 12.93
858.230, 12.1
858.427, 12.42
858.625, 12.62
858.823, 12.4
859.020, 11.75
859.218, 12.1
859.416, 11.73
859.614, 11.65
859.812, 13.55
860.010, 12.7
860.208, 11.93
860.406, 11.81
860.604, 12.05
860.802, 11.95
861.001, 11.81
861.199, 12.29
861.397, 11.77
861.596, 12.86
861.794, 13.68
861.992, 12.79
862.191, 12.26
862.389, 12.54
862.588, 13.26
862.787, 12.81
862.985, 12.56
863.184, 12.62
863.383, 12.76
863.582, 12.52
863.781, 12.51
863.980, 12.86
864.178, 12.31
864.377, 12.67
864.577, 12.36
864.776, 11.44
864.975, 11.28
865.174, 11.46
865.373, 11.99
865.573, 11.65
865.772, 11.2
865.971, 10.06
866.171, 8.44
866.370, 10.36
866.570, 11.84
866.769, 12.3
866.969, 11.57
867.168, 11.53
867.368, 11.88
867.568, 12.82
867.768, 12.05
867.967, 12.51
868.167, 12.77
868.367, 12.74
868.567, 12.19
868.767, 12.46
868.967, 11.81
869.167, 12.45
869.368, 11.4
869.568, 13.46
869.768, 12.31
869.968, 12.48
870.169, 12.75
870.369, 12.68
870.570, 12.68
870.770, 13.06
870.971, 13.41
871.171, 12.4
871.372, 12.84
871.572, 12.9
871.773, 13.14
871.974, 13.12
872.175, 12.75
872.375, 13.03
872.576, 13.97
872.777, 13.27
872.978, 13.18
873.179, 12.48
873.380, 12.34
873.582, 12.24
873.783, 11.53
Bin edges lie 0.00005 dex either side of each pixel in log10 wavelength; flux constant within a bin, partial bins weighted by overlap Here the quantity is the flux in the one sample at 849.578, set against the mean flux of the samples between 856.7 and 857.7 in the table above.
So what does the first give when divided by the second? 0.87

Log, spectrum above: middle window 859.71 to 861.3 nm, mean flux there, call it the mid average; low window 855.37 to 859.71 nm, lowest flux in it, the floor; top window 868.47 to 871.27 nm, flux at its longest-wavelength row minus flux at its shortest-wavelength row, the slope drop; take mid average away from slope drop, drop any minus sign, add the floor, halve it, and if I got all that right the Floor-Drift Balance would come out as 11.9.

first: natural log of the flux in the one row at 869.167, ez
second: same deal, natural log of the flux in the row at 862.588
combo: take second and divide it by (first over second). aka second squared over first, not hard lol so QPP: 2.65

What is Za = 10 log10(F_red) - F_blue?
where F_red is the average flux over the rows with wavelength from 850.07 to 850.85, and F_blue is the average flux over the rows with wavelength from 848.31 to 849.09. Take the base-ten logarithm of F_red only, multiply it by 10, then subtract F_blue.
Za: -1.6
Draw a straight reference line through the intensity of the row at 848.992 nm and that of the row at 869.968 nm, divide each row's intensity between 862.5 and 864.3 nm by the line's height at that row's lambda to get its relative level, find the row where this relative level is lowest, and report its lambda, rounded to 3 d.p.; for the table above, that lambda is 864.178 nm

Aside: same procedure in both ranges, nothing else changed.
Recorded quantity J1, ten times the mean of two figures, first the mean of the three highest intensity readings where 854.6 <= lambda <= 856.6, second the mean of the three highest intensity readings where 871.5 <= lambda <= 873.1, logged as 129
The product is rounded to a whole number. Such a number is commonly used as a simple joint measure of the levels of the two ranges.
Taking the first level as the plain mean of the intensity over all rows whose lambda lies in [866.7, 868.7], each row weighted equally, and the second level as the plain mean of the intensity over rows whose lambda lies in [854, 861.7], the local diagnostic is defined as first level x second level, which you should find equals 147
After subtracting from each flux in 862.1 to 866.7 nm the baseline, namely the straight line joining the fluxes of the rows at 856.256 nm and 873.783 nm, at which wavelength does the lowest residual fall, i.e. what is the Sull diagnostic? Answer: 866.171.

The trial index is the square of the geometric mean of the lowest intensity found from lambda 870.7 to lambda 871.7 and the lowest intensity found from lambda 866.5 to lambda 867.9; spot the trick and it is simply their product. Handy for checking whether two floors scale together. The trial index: 143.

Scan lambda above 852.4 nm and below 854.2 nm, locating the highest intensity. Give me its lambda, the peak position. 852.910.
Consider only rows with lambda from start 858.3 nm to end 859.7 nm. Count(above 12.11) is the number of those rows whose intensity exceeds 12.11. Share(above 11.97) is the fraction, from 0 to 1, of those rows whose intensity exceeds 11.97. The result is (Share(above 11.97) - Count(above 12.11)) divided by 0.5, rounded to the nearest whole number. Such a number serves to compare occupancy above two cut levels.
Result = -5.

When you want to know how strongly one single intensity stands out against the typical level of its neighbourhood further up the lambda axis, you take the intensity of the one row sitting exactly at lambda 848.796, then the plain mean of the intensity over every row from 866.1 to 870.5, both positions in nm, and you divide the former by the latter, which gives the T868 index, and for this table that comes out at 1.04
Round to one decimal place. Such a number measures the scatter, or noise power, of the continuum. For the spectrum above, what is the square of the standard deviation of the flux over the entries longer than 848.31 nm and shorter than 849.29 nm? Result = 0.1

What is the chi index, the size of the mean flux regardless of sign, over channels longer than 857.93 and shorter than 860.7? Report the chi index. 12.3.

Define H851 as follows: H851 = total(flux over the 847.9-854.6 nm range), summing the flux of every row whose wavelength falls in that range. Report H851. 401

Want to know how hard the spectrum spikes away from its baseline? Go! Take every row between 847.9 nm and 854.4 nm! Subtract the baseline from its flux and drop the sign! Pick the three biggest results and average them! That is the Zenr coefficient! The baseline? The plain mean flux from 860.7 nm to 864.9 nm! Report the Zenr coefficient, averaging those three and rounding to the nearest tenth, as 3.5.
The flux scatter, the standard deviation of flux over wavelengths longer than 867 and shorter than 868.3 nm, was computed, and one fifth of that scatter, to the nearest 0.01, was 0.10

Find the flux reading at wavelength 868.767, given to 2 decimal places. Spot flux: 12.46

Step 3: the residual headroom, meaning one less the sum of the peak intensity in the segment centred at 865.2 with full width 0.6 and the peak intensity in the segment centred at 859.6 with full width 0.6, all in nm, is -24.5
